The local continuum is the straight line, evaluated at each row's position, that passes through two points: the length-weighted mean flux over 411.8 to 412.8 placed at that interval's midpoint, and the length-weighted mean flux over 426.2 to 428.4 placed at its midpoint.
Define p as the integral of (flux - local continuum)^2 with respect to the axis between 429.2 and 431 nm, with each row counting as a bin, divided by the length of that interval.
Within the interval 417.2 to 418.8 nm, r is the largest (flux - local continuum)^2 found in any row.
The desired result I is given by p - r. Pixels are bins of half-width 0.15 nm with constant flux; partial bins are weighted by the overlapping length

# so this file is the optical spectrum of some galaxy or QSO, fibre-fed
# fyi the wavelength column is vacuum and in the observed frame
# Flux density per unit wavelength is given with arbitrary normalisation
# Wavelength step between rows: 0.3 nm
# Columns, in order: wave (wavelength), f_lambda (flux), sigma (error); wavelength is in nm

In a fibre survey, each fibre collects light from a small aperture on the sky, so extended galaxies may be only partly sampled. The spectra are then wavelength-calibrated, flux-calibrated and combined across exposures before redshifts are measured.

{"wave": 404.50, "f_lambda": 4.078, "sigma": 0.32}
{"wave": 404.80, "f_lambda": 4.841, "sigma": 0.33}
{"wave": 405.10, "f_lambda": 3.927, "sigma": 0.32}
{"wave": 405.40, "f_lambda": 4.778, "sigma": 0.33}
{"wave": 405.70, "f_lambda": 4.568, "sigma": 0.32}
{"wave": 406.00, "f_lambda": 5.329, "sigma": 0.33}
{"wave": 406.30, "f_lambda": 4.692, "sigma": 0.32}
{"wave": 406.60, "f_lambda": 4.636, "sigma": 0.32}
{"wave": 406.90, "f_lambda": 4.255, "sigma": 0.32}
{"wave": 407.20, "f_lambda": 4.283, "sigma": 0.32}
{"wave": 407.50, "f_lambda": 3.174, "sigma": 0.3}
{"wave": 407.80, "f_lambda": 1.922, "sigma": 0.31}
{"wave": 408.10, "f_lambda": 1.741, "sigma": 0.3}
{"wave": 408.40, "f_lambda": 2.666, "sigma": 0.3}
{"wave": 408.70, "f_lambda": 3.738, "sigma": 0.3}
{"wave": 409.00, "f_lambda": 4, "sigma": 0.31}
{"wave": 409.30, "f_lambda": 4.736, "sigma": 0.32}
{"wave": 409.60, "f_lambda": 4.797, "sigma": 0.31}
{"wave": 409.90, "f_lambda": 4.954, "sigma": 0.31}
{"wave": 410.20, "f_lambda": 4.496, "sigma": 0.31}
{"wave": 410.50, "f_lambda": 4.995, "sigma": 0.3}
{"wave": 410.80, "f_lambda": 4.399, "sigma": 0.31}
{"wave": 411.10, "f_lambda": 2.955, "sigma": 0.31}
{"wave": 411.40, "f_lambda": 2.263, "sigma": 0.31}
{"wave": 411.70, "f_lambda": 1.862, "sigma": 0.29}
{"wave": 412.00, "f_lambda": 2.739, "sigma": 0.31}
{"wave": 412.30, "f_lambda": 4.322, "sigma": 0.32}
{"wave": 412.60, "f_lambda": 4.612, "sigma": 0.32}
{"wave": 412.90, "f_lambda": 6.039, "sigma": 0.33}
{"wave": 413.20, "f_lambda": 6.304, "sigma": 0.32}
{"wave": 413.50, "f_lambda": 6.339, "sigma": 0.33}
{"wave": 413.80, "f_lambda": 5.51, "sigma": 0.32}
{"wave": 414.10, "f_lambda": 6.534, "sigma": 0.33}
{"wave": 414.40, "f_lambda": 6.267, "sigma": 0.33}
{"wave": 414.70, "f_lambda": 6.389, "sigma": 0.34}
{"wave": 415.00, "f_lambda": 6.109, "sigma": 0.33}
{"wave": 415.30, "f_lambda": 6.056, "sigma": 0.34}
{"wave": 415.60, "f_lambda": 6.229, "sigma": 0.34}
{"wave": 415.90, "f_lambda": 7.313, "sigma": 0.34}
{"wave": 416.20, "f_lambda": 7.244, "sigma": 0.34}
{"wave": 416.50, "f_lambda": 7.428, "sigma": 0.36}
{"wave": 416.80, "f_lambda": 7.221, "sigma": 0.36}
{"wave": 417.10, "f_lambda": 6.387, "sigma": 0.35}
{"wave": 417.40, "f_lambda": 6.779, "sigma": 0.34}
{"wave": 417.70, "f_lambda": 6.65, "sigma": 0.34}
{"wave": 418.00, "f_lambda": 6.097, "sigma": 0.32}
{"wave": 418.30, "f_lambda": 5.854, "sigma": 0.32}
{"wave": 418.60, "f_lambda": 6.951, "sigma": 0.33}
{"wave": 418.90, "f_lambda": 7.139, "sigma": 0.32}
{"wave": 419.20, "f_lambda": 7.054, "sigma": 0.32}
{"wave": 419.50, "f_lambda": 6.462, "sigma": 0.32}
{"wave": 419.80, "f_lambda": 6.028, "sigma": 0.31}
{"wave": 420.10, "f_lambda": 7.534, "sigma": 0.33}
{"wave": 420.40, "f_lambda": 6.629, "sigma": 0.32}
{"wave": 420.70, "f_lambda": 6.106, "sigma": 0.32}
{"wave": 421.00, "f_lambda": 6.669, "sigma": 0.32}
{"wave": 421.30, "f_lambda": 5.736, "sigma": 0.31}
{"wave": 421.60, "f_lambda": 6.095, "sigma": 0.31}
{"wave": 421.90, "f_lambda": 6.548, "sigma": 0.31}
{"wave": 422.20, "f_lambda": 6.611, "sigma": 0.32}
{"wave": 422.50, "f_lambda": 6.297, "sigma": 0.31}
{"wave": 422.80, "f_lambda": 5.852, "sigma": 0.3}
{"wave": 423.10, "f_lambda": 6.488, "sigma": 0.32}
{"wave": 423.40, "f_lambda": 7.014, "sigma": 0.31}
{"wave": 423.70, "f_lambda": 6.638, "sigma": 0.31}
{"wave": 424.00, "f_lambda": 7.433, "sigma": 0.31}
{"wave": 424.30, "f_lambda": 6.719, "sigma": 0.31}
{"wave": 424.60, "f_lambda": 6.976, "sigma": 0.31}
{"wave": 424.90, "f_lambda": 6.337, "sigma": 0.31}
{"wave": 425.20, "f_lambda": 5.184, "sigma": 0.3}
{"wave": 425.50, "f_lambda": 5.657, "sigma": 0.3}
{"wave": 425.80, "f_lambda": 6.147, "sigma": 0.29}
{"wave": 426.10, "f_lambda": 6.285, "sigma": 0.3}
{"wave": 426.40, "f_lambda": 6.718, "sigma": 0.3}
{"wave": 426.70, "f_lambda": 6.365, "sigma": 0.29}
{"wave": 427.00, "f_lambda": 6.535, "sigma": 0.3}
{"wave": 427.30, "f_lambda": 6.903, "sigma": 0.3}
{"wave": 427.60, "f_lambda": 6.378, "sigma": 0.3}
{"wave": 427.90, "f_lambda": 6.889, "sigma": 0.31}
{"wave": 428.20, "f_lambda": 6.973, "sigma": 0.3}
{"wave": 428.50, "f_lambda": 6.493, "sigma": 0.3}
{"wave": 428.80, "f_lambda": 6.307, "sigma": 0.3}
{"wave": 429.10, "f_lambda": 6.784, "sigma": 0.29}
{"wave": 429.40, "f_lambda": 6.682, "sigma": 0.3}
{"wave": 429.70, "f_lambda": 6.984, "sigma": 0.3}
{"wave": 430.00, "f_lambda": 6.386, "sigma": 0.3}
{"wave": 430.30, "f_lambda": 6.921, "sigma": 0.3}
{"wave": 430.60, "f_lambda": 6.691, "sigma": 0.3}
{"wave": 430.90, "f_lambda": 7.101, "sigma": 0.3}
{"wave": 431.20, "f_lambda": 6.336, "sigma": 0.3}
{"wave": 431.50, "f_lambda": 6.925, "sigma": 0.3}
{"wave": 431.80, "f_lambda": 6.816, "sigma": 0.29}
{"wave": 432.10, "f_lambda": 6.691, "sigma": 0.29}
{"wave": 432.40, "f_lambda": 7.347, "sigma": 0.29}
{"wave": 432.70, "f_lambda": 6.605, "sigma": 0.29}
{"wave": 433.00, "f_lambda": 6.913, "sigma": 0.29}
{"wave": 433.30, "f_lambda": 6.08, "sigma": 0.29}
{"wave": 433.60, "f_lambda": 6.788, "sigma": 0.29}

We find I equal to -3.6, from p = 0.21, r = 3.8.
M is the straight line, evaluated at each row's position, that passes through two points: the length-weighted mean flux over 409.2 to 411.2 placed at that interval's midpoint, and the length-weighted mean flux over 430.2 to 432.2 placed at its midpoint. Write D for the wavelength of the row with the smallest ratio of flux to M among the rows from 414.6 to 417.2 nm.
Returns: 415.30 nm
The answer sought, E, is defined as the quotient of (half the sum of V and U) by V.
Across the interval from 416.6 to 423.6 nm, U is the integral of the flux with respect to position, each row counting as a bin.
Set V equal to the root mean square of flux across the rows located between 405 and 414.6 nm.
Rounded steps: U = 46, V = 4.5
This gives 5.6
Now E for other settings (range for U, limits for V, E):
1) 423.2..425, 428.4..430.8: 1.4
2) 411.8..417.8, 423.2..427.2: 3.3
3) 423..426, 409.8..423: 2.1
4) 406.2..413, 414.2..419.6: 2.4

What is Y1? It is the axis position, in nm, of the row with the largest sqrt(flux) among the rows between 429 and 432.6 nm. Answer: 432.40 nm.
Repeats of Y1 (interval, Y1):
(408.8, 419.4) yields 416.50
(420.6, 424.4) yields 424.00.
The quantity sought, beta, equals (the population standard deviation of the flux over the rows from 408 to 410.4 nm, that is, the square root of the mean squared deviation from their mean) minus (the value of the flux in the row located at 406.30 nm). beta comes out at -3.62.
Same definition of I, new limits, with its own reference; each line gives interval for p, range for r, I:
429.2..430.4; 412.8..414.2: -5.1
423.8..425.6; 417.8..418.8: -2.8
